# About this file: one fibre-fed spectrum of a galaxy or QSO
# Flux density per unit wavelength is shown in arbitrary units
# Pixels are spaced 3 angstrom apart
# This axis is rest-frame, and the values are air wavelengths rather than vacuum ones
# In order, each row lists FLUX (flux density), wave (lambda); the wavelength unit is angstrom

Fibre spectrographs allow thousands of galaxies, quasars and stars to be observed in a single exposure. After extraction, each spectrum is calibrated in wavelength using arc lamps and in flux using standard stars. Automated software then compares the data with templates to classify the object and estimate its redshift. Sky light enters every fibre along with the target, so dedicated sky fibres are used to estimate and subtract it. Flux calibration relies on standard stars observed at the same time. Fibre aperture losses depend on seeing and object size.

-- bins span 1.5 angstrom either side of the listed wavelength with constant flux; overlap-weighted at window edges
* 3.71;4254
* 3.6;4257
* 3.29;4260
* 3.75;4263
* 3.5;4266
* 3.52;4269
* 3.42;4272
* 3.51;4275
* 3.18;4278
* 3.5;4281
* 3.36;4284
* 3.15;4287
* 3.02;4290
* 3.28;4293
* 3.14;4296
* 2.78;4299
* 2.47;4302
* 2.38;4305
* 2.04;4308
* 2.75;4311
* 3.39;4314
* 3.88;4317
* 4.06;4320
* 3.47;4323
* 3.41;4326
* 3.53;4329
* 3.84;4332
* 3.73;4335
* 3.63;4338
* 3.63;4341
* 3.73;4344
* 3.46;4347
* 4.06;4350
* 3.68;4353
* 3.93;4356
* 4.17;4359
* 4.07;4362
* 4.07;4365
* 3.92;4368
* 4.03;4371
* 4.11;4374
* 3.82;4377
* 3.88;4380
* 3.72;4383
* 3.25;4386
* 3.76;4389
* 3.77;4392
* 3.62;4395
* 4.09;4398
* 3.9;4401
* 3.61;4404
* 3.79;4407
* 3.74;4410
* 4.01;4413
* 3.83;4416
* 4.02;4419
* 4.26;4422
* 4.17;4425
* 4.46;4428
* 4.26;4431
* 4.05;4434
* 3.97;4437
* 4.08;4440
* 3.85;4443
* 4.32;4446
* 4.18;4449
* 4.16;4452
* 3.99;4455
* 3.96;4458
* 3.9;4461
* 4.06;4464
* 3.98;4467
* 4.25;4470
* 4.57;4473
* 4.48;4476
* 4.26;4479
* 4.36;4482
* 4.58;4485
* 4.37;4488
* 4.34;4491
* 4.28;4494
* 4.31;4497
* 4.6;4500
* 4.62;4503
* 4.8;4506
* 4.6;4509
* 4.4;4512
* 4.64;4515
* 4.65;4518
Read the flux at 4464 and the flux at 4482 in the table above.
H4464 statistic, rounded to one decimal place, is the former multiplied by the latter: 17.7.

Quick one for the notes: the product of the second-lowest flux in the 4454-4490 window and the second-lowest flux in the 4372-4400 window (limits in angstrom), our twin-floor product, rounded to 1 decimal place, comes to 14.3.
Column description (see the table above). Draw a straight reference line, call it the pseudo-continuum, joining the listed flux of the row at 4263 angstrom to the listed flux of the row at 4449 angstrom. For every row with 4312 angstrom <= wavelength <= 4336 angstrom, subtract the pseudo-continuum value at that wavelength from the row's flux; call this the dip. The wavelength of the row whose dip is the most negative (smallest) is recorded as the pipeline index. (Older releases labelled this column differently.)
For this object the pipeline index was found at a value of 4326 angstrom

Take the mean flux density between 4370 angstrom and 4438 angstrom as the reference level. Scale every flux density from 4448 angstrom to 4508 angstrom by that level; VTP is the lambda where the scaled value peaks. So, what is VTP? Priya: 4506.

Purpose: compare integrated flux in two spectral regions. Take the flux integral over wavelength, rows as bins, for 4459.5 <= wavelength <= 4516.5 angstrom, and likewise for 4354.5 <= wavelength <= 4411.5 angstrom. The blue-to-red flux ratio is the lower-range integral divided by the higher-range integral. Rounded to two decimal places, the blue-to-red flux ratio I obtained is 0.88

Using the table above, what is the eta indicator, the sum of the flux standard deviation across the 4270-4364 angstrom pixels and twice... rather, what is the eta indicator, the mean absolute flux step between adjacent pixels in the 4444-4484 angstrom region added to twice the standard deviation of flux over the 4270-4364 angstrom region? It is 1.2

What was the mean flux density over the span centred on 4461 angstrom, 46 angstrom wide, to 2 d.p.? 4.16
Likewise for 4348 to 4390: 3.89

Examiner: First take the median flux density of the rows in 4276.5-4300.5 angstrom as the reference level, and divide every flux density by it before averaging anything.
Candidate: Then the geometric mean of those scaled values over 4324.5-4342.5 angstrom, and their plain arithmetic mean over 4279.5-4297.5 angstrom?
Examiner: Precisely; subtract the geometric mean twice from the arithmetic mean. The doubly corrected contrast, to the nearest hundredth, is -1.27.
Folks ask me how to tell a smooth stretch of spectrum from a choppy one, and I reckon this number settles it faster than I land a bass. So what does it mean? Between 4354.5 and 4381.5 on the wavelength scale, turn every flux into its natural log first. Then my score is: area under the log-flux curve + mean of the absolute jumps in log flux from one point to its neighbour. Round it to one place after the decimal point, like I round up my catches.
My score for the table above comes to 37.5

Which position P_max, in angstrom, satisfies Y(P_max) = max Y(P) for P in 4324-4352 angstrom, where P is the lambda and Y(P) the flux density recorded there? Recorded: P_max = 4350 angstrom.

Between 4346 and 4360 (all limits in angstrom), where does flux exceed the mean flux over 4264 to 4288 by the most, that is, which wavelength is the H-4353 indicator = 4359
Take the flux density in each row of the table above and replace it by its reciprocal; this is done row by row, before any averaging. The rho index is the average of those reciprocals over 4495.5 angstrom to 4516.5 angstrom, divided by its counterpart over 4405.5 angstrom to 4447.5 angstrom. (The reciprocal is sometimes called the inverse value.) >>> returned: 0.89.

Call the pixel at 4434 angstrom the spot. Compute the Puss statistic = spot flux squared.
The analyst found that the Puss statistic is 16.4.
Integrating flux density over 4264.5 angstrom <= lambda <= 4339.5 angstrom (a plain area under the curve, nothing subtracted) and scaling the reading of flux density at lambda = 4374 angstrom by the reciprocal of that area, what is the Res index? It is 0.0167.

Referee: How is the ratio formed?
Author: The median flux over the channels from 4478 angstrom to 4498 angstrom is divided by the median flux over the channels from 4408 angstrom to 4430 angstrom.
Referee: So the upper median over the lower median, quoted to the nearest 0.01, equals 1.08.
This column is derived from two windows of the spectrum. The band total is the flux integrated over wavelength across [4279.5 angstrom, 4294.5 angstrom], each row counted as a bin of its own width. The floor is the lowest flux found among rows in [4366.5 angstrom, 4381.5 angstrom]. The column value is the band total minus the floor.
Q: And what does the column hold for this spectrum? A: 45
